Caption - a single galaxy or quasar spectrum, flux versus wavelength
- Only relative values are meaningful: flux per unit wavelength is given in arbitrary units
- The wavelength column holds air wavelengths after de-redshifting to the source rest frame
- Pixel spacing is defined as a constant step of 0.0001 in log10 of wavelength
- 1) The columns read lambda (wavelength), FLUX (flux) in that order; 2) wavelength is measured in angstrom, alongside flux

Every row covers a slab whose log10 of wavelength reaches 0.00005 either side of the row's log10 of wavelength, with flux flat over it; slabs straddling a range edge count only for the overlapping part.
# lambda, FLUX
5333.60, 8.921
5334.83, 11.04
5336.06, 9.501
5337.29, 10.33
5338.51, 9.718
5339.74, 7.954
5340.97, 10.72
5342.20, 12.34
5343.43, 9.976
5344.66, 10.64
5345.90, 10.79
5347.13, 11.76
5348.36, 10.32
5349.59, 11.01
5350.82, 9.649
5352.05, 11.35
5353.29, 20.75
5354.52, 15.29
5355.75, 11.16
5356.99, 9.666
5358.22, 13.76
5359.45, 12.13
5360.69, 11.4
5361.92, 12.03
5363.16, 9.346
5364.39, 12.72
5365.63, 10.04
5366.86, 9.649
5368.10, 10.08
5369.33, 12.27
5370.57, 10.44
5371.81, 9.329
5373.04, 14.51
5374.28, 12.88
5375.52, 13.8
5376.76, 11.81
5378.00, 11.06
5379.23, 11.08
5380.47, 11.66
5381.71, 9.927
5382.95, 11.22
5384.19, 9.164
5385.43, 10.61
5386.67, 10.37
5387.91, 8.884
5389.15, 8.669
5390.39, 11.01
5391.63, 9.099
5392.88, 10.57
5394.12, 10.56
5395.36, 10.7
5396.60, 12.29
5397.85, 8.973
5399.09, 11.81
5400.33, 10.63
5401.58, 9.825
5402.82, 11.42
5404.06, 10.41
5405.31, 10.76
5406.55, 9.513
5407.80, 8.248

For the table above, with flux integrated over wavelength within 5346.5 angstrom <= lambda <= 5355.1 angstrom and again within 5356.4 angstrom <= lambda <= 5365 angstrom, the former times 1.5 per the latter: 1.665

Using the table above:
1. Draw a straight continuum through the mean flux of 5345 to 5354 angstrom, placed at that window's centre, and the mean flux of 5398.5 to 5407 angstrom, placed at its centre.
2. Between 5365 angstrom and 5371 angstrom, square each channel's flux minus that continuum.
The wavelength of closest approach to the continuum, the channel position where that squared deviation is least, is 5369.33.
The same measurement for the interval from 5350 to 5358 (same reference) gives 5352.05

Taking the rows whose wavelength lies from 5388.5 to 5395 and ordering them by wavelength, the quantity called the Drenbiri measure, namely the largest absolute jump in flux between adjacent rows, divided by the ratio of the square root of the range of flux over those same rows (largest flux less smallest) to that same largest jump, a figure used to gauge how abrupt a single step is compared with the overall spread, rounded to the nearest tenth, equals 3.6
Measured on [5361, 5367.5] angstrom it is 6.2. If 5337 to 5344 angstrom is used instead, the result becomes 3.7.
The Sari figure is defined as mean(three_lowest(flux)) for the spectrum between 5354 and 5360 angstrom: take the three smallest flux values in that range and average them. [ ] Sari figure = 10.99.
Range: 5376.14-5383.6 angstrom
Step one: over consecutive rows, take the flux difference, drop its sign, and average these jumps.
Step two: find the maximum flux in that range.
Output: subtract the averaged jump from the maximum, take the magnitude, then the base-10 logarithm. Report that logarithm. 1.04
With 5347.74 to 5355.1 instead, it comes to 1.23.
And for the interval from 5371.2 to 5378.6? 1.09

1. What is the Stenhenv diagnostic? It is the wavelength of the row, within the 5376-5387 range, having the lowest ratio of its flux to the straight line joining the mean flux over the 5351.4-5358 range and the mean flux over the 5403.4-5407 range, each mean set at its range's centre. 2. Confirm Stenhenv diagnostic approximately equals 5384.19 angstrom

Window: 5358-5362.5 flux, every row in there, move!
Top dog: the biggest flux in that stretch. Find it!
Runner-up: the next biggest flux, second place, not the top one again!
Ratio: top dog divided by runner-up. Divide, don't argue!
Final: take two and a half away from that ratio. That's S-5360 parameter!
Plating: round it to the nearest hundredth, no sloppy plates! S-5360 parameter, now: -1.37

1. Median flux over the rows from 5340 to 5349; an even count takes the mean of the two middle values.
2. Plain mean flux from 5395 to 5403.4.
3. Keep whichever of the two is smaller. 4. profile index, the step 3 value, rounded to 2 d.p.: 10.72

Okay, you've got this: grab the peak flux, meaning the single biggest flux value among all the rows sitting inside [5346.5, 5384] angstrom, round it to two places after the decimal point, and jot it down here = 20.75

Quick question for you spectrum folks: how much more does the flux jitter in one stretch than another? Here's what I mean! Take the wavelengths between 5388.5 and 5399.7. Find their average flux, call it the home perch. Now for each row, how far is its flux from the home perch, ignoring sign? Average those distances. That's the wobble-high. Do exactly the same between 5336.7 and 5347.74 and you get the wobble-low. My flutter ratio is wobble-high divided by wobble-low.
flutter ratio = 1.1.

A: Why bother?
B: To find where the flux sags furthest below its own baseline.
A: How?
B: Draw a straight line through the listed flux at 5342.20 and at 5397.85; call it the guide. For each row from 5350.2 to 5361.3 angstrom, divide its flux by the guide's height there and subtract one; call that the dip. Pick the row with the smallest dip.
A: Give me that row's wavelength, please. 5350.82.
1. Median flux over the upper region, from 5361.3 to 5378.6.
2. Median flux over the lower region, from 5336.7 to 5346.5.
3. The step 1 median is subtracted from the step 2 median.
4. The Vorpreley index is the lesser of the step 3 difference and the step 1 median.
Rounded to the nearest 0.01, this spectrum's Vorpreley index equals -0.95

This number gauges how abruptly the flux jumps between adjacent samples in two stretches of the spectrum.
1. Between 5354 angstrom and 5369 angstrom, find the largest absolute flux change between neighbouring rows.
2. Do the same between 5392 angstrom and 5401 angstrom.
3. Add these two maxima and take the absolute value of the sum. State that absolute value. 7.4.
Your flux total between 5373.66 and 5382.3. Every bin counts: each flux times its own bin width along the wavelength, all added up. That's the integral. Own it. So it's 102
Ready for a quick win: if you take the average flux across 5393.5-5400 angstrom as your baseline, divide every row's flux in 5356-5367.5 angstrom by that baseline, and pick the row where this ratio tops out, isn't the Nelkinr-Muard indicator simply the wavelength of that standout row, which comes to 5358.22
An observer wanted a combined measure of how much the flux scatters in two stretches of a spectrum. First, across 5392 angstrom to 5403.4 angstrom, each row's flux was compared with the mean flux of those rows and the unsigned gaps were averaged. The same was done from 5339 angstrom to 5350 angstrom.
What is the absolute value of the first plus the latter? 1.5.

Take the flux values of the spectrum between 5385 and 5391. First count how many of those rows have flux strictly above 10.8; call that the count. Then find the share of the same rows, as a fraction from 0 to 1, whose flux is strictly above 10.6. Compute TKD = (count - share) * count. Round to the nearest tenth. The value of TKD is 0.6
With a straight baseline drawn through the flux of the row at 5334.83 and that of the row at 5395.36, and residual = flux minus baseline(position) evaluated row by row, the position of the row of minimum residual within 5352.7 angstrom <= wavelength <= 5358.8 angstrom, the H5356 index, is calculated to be 5356.99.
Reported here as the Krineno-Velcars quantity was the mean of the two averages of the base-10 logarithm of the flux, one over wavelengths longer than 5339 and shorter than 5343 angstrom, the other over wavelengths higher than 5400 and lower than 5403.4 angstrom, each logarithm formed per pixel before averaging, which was 1.02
